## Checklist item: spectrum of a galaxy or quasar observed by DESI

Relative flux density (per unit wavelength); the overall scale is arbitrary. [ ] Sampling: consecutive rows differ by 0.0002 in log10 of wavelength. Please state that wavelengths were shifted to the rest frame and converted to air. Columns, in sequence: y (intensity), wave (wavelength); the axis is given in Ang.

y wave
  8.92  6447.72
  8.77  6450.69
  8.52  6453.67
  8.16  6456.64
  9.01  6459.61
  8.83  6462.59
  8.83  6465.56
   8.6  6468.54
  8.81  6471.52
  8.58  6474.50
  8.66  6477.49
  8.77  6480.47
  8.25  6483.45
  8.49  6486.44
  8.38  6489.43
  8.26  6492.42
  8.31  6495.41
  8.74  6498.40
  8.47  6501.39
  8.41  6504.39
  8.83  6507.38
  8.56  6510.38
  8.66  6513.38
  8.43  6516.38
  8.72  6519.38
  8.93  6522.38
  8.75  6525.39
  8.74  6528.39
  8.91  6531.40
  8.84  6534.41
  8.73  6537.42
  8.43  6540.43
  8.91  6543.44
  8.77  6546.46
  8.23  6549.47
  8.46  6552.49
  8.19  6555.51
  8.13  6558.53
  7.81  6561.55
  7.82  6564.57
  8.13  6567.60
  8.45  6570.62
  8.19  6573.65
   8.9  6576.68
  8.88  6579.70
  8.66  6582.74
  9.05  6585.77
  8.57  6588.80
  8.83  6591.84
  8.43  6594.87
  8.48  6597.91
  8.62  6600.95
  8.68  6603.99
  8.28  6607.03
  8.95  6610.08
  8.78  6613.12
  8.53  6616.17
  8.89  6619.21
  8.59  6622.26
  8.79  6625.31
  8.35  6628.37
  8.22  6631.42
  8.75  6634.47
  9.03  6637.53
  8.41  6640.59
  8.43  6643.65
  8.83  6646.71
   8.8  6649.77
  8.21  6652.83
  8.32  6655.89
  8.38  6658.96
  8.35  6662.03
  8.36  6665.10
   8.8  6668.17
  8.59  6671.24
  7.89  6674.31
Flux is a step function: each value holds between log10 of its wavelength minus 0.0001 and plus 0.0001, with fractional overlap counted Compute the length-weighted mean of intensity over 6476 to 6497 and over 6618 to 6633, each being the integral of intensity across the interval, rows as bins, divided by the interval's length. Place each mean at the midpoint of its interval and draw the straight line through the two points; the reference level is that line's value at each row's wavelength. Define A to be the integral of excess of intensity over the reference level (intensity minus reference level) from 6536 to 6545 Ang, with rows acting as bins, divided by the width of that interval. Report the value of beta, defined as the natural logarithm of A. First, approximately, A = 0.20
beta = -1.6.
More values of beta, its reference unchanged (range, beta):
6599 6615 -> -2.2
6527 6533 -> -1.1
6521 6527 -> -1.0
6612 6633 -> -3.5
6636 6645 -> -2.9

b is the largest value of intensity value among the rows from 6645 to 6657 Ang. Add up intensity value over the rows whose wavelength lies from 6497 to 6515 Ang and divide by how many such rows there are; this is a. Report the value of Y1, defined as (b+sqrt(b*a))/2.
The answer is 8.78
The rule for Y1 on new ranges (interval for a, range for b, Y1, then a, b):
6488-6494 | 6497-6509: 8.70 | 8.32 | 8.83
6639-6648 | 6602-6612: 8.85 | 8.56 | 8.95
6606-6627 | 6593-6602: 8.64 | 8.69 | 8.62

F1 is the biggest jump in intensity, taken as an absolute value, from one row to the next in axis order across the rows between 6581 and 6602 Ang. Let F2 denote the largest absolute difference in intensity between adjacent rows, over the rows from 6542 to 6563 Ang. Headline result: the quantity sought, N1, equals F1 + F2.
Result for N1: 1.0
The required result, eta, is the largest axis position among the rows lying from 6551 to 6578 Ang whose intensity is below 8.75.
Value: 6573.65 Ang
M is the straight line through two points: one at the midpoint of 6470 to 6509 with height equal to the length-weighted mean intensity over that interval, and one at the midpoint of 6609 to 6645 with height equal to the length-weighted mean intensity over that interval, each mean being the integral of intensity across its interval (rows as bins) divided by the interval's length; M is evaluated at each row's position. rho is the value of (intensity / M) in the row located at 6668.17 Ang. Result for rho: 1.01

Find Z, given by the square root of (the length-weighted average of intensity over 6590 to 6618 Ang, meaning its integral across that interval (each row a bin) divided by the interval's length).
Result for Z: 2.937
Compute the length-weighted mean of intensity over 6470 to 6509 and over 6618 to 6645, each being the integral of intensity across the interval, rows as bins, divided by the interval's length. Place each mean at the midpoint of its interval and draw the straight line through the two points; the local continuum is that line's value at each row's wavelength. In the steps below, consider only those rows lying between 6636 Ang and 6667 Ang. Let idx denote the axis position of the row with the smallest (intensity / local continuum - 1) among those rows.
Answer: 6652.83 Ang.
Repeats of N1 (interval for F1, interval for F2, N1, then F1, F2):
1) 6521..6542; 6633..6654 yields 0.9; 0.30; 0.62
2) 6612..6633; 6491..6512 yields 0.9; 0.44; 0.43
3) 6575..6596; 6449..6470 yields 1.3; 0.48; 0.85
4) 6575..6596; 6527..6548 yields 1.0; 0.48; 0.48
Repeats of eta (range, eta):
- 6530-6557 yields 6555.51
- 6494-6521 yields 6519.38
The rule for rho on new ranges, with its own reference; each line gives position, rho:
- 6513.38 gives 1.01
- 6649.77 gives 1.02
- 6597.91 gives 0.98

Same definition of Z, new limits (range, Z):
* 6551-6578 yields 2.868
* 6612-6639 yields 2.942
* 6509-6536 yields 2.954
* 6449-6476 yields 2.946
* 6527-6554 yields 2.944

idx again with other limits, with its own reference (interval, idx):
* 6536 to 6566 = 6561.55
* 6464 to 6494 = 6483.45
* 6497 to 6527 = 6504.39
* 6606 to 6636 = 6631.42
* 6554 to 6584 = 6561.55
